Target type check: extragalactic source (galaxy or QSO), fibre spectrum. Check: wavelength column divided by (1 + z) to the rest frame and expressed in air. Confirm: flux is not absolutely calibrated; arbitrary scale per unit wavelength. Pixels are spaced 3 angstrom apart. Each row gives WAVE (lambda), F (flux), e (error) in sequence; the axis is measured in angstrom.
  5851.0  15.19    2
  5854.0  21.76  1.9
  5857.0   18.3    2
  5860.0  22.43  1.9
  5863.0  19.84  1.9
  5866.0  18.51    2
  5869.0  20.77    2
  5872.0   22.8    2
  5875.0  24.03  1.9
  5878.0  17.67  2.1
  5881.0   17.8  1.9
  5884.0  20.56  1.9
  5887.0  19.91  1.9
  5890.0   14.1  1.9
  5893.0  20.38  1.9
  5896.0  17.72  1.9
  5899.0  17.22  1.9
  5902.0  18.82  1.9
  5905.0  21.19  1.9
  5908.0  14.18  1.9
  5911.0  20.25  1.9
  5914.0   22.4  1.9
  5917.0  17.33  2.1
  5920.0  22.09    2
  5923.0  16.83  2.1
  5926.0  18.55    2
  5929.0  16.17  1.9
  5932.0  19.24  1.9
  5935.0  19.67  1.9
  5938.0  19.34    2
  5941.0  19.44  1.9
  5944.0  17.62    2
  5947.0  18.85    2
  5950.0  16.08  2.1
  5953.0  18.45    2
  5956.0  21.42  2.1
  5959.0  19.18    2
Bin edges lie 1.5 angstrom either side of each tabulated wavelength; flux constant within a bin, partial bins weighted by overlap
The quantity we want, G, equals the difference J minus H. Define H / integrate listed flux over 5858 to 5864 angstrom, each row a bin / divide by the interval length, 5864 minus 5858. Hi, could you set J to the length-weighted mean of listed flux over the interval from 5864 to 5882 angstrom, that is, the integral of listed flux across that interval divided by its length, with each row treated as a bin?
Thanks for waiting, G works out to -0.7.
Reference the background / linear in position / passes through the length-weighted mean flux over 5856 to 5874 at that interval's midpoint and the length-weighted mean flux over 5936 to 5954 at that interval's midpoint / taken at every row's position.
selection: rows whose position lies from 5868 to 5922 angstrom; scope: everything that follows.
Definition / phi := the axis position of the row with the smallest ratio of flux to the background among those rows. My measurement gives 5890.0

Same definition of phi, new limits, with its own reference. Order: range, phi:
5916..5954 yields 5929.0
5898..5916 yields 5908.0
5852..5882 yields 5878.0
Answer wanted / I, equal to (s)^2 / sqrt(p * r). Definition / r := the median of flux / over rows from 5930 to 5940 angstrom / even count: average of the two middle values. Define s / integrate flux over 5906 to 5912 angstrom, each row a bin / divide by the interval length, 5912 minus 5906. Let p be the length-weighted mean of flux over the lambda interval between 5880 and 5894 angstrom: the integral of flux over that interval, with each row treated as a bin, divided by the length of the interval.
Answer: 16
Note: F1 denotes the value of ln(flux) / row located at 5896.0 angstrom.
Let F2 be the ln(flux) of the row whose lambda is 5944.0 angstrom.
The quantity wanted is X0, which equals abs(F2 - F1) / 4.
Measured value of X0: 0.001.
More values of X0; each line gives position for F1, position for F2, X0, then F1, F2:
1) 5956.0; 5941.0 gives 0.024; 3.06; 2.97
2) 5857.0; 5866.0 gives 0.003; 2.91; 2.92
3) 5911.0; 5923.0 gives 0.046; 3.01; 2.82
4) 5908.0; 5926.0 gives 0.067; 2.65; 2.92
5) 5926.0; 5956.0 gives 0.036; 2.92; 3.06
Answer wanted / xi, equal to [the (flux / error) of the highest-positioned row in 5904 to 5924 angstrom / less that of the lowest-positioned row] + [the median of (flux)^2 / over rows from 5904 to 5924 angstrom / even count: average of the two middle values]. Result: 407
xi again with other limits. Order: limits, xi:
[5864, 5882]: 387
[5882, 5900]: 353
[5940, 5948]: 355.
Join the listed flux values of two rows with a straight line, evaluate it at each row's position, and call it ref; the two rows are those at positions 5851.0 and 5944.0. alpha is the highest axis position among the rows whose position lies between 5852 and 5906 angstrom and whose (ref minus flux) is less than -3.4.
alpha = 5905.0 angstrom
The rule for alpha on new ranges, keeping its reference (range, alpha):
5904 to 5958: 5956.0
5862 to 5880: 5875.0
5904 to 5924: 5920.0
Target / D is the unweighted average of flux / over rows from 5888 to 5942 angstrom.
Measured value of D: 18.6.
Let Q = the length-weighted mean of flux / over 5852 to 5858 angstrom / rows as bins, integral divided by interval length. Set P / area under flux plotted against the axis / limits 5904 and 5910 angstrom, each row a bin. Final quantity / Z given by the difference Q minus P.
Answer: -86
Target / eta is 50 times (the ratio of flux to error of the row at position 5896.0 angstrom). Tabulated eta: 466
